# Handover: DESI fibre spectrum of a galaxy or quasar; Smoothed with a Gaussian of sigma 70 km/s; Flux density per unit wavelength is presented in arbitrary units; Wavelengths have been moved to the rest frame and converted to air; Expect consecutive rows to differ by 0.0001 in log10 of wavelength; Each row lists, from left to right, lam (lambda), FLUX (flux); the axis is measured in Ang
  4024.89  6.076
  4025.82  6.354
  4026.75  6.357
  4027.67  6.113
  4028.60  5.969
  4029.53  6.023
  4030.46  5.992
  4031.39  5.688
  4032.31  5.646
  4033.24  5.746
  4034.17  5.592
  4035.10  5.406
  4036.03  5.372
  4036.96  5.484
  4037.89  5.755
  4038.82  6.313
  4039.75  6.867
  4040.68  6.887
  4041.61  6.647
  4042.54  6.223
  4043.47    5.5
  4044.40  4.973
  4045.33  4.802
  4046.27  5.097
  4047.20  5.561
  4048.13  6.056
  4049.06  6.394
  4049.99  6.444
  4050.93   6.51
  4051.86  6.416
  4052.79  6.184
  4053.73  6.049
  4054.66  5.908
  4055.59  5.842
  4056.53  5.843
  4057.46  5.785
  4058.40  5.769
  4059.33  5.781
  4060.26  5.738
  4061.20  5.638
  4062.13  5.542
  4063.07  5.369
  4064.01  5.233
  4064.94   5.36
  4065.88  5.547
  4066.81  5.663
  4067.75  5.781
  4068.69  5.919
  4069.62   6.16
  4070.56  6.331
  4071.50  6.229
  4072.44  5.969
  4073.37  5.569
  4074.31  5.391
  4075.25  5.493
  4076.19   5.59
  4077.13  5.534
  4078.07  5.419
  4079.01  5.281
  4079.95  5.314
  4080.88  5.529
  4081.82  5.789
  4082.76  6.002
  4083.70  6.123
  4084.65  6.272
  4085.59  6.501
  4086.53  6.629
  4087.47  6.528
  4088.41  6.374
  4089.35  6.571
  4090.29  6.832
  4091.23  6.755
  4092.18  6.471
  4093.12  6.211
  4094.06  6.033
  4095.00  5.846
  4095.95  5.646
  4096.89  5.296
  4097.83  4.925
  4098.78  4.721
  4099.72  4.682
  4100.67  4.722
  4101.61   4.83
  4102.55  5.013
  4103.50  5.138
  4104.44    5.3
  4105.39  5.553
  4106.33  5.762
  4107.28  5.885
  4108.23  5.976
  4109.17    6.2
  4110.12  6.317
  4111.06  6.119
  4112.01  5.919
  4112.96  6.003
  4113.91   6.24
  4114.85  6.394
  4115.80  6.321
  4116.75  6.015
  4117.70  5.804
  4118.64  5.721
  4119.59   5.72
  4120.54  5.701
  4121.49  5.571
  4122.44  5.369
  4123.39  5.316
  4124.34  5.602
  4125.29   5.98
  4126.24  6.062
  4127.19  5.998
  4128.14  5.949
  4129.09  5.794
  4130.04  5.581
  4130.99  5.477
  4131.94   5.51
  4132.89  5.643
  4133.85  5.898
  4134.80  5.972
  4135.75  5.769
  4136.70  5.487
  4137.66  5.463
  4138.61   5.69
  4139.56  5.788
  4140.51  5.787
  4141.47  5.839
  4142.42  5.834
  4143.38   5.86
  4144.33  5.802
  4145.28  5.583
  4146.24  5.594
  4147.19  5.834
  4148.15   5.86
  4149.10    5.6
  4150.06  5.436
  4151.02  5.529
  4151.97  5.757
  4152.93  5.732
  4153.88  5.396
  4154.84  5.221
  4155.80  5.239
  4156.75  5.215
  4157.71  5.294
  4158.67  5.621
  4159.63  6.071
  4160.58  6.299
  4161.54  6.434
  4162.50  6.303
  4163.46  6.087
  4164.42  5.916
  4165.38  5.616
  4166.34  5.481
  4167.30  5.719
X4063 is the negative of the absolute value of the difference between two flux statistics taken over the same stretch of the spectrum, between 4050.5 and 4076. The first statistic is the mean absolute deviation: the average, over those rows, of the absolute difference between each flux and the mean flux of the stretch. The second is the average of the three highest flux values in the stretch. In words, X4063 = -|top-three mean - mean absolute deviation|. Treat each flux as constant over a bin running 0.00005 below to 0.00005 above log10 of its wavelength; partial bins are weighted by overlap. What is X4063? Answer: -6.15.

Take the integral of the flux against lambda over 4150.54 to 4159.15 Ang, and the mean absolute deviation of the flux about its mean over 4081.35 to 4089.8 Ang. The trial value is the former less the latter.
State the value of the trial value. 46.6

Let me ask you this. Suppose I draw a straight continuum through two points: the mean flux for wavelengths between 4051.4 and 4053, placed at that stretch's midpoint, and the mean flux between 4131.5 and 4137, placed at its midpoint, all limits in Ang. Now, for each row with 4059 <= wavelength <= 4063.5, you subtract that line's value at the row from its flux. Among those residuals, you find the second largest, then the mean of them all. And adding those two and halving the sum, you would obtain -0.6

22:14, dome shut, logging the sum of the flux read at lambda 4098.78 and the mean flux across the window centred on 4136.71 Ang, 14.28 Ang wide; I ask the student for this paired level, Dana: 10.4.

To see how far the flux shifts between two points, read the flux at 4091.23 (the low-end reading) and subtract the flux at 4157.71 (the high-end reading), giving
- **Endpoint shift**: 1.5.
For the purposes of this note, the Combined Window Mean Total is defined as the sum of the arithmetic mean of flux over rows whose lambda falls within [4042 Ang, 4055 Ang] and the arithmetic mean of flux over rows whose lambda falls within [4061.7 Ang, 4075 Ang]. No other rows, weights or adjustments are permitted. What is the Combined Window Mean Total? 11.6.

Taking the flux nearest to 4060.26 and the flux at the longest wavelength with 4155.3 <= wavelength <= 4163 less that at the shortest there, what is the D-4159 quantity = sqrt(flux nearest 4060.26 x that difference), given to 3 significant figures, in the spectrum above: 2.47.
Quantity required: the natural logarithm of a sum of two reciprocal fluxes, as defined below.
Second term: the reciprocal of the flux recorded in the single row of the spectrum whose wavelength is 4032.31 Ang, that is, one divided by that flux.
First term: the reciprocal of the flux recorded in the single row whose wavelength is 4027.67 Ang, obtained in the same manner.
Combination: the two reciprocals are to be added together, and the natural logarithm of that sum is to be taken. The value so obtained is -1.08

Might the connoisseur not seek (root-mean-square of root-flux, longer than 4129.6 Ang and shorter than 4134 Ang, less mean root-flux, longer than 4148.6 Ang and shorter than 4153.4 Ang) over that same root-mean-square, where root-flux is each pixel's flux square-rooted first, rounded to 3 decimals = 0.001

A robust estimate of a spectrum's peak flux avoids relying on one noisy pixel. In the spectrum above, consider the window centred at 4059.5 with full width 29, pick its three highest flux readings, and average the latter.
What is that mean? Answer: 6.5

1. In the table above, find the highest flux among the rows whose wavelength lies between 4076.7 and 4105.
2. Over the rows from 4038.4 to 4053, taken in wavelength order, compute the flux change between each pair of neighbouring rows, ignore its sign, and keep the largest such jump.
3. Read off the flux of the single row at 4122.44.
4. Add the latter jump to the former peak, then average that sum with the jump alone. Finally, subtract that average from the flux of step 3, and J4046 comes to 1.2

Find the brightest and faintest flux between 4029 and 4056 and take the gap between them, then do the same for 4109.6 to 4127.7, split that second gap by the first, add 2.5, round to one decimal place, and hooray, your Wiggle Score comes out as 3.0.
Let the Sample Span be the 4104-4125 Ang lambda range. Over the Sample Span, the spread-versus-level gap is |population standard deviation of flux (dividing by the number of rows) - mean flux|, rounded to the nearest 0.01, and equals 5.53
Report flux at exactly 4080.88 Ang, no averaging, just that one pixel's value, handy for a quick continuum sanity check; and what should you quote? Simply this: 5.529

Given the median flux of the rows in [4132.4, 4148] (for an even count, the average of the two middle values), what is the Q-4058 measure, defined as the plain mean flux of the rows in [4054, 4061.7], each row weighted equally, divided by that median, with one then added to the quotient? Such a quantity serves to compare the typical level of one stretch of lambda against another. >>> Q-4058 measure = 2.00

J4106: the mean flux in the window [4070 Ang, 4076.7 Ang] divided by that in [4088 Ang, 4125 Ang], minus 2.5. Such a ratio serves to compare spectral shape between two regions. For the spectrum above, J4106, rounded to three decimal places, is -1.495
